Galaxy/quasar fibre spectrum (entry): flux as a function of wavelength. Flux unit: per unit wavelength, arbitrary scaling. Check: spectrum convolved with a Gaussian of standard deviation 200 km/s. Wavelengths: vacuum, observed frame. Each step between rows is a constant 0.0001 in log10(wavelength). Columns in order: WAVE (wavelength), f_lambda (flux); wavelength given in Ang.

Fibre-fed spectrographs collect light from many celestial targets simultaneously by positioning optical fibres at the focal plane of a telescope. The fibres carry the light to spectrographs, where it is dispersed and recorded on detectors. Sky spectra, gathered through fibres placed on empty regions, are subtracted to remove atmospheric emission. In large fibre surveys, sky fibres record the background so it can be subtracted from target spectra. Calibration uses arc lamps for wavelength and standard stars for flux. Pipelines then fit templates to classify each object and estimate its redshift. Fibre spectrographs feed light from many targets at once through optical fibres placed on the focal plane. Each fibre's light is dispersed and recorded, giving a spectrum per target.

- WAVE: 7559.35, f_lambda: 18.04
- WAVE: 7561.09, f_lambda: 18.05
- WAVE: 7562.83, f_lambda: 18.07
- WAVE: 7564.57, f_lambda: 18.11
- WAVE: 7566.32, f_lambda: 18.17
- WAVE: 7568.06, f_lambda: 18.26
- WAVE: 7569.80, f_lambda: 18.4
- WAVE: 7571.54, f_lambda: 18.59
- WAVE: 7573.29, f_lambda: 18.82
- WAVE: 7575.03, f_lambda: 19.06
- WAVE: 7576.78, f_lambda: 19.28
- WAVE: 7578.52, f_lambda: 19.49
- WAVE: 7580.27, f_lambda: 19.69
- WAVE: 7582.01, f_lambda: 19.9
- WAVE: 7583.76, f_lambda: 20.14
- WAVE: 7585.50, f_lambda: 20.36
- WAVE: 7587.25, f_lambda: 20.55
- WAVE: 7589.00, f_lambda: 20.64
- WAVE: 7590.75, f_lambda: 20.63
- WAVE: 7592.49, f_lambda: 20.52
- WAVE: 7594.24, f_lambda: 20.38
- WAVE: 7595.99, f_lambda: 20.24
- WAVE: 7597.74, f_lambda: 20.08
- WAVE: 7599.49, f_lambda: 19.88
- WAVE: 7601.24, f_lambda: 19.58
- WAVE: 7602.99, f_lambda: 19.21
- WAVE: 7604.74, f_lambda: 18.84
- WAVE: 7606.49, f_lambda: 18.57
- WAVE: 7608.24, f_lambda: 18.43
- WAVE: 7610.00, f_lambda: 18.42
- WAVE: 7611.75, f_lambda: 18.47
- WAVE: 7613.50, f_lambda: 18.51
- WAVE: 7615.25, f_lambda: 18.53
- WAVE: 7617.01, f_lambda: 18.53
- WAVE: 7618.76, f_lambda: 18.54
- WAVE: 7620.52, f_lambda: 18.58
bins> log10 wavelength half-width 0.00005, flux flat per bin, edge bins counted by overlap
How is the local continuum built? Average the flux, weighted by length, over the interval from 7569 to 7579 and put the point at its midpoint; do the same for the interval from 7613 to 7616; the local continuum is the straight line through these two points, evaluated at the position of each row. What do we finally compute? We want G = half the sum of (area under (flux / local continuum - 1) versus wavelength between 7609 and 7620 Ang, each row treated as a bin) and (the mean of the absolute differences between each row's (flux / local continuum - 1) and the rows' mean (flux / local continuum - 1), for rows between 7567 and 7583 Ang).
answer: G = 0.0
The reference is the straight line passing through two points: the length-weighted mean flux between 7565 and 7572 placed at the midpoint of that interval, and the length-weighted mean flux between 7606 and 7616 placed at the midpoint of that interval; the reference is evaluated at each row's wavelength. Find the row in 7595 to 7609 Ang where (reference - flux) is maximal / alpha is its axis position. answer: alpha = 7608.24 Ang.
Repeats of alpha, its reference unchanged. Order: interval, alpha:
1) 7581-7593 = 7582.01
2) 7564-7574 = 7564.57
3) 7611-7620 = 7611.75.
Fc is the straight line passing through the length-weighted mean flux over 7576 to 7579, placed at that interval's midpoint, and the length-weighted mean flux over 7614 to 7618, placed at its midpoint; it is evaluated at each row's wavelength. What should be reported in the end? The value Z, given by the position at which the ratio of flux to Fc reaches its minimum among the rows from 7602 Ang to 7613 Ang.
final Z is 7608.24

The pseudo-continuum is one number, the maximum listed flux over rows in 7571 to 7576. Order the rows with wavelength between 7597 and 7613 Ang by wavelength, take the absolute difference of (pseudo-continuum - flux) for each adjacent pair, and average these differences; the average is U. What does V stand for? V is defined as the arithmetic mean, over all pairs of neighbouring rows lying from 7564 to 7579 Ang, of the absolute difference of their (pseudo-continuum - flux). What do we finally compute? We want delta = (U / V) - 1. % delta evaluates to 0.2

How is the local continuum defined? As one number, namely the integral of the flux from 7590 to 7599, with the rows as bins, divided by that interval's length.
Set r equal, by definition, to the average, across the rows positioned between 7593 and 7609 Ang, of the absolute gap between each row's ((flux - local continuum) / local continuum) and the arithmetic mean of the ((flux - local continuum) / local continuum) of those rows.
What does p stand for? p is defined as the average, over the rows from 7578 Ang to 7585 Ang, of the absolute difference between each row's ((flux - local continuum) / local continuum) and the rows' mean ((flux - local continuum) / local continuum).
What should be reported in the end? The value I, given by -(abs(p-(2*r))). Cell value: -0.051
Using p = 0.0106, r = 0.0308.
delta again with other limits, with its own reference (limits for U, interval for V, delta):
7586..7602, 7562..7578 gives 0.0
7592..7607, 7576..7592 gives 0.4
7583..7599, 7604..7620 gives 1.0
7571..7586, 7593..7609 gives -0.1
